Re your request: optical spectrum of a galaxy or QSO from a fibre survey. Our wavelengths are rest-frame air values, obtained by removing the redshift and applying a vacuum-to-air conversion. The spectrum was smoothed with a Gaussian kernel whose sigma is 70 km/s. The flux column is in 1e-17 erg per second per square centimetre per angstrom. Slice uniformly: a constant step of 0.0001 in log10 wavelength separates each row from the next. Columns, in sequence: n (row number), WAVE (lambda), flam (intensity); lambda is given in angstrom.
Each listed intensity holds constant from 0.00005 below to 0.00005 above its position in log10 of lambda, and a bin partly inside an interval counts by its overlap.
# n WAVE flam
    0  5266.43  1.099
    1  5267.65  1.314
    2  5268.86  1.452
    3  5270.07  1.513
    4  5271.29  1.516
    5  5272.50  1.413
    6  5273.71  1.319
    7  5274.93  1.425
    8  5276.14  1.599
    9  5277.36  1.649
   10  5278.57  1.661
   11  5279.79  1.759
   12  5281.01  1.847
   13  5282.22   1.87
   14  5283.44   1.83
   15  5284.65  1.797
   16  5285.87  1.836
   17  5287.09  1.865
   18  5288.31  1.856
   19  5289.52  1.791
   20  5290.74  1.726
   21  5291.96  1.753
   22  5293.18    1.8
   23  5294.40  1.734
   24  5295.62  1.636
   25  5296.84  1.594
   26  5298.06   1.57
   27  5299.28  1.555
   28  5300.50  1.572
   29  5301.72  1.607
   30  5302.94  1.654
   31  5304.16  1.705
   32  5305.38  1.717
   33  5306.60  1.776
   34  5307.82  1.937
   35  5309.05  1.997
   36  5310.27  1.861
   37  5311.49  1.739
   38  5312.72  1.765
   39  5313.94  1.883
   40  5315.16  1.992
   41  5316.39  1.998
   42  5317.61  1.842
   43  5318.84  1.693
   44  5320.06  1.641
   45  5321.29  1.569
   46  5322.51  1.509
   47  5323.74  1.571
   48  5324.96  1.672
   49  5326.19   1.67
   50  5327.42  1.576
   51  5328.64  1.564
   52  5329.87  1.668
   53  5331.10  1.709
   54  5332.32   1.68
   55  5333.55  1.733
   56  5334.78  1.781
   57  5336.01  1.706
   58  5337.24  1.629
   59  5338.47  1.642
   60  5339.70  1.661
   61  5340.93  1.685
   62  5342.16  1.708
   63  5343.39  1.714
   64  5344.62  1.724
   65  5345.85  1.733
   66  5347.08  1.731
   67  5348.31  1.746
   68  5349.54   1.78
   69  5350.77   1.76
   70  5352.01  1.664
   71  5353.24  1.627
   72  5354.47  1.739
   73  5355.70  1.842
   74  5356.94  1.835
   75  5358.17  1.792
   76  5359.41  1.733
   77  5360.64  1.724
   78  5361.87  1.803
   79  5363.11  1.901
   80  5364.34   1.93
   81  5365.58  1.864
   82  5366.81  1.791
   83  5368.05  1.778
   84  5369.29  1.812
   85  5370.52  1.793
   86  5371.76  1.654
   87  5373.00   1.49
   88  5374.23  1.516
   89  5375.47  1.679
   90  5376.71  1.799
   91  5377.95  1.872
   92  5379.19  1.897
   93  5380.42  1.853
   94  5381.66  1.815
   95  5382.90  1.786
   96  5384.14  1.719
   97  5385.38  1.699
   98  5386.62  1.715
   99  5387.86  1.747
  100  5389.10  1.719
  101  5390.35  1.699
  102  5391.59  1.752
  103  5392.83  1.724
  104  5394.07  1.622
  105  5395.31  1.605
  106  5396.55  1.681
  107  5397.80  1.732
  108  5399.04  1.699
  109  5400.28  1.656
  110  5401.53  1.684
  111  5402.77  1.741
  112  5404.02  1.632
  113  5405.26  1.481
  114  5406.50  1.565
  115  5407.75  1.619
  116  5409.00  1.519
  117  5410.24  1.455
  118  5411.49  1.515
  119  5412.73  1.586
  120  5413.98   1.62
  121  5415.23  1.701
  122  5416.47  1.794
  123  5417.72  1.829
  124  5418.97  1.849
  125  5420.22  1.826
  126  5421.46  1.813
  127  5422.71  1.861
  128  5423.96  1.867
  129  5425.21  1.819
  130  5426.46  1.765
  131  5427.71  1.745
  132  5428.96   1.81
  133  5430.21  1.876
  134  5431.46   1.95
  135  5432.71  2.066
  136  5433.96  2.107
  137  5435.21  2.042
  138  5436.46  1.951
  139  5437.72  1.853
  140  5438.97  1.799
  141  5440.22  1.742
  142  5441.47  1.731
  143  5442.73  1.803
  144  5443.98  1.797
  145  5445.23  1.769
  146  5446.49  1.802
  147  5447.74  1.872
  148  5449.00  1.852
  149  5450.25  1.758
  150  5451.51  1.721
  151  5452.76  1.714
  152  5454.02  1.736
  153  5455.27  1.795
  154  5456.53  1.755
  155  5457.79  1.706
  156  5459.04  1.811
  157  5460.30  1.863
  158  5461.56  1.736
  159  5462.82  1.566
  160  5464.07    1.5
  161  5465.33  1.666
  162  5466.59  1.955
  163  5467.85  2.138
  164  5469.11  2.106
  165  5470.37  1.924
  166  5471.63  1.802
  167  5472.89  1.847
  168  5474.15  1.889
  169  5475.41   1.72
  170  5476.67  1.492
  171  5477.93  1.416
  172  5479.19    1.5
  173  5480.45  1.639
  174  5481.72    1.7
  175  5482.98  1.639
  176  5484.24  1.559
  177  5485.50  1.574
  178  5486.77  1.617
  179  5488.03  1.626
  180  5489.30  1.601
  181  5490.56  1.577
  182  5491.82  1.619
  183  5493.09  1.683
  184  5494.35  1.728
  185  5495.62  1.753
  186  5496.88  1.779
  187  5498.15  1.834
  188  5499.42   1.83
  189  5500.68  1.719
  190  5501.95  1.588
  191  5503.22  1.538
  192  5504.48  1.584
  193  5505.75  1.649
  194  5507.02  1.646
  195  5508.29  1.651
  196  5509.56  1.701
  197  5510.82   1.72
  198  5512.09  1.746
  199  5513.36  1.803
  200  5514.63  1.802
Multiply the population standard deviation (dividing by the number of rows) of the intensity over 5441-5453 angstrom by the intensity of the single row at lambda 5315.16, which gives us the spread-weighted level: 0.10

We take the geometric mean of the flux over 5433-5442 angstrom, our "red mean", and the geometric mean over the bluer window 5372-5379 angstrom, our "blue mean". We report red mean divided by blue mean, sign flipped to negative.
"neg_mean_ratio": -1.13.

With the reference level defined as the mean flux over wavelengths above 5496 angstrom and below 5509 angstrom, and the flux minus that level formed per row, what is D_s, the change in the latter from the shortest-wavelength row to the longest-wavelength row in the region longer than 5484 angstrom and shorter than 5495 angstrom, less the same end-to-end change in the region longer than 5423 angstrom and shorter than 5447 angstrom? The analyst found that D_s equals 0.23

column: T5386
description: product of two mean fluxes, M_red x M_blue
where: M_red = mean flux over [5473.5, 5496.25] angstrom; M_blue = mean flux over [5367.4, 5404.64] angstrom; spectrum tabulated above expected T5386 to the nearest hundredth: 2.80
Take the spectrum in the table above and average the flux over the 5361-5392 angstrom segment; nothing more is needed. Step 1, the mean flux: 1.76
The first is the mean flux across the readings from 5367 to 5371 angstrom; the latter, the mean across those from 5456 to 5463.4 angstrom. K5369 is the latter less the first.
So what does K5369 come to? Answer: -0.05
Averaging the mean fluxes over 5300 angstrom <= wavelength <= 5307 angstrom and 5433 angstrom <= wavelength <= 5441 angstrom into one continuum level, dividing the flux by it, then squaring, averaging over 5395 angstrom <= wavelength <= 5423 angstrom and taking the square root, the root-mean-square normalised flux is 0.93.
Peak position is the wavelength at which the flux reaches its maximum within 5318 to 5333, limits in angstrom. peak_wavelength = 5331.10 angstrom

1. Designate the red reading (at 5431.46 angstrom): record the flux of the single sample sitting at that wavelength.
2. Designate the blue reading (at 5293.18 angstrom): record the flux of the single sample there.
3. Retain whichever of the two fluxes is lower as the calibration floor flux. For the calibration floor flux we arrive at 1.80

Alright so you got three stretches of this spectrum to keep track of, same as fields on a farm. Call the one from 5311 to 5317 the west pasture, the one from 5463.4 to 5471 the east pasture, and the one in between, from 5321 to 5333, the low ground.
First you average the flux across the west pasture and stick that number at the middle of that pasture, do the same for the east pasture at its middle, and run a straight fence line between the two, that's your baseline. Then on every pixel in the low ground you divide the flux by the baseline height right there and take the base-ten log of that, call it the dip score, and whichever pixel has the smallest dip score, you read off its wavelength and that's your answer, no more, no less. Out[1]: 5322.51 angstrom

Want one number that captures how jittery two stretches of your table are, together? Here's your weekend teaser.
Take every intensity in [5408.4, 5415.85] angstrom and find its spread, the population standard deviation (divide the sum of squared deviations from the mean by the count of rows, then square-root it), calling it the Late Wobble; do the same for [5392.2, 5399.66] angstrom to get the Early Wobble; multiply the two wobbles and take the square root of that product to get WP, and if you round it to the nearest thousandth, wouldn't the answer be 0.062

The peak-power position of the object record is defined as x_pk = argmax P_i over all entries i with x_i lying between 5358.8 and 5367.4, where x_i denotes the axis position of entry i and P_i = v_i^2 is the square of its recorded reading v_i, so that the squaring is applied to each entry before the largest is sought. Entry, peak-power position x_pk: 5364.34 angstrom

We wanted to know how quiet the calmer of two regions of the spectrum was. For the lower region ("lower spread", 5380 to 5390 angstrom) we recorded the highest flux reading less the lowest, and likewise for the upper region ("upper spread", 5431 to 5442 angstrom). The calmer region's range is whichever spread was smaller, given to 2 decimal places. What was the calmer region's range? 0.15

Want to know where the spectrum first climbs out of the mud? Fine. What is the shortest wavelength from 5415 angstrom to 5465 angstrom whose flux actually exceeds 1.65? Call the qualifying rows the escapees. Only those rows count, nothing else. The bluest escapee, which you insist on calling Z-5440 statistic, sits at 5415.23 angstrom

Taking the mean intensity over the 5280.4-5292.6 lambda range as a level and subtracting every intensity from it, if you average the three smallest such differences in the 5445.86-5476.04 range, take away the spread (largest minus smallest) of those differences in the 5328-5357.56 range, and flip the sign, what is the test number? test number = 0.527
